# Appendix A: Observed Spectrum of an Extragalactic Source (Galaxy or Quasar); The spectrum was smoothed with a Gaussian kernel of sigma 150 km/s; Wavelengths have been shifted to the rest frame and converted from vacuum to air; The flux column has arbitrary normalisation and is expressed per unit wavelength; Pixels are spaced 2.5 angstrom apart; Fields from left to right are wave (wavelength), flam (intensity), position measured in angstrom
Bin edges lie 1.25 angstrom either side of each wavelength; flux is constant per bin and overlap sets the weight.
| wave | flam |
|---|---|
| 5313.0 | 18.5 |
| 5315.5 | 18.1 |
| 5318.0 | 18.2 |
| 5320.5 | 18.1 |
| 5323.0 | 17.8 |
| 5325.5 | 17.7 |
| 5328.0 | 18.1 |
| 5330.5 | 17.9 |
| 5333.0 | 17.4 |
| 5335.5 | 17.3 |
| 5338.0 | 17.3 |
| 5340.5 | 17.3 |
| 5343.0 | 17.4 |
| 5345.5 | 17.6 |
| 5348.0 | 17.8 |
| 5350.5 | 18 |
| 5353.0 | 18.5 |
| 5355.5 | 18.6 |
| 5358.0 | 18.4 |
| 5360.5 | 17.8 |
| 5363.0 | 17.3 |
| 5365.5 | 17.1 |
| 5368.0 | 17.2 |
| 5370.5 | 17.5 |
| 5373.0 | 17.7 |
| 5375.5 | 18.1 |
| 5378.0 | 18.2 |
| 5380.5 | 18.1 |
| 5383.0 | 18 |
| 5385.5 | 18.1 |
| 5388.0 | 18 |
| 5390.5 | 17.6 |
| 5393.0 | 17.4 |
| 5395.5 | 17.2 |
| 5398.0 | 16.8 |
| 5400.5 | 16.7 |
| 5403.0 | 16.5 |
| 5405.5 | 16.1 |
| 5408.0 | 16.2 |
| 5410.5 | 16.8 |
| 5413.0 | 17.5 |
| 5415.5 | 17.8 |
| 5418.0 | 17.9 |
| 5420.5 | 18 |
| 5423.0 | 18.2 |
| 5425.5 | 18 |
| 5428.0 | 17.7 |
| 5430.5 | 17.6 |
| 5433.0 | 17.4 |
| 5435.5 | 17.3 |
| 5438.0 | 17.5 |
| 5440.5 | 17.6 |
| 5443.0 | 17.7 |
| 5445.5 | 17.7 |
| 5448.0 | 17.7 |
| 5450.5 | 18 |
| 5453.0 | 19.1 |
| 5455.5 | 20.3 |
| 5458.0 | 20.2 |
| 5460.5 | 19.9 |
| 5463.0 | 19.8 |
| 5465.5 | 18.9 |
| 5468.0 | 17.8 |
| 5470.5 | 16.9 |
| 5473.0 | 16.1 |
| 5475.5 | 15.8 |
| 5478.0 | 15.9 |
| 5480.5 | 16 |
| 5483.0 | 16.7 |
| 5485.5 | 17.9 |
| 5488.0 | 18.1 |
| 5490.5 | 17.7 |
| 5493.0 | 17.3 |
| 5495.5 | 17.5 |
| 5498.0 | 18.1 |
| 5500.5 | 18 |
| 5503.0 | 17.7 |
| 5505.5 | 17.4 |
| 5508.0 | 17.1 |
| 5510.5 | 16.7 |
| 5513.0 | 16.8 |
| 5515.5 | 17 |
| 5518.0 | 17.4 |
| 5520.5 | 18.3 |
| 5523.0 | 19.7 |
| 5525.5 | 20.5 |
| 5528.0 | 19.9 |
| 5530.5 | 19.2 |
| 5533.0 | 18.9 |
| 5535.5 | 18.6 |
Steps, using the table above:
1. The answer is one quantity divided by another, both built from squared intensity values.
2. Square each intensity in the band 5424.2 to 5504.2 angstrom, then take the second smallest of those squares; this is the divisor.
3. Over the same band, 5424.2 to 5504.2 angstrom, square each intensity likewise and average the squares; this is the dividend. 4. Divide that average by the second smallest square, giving 1.26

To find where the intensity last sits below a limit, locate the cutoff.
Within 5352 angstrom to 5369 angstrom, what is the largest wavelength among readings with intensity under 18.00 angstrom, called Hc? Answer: 5368.0 angstrom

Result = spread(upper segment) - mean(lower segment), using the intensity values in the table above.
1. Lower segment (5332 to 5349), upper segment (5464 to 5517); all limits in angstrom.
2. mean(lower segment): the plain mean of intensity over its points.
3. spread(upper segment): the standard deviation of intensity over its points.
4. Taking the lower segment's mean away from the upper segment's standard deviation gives -16.6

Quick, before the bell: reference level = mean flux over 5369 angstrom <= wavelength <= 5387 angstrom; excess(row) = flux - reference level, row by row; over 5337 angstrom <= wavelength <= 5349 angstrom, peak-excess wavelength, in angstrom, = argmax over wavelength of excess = 5348.0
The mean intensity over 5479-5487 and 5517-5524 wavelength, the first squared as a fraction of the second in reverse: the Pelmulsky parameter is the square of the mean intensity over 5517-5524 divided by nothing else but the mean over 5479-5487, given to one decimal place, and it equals 20.2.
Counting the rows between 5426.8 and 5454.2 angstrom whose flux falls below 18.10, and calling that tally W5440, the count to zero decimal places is 10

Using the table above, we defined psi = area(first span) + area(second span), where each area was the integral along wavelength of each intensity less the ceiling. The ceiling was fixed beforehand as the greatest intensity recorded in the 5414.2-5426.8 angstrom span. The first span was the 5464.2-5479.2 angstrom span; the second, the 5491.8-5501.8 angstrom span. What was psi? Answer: -24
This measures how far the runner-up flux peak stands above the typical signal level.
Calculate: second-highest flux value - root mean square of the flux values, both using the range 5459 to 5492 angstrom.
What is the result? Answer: 2.2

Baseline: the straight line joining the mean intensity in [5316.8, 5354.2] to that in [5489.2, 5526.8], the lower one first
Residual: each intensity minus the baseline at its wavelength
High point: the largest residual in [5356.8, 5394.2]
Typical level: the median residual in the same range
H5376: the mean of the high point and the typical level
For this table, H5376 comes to 0.3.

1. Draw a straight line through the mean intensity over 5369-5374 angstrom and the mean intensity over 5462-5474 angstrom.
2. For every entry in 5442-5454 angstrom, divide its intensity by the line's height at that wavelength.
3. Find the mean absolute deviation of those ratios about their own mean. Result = 0.023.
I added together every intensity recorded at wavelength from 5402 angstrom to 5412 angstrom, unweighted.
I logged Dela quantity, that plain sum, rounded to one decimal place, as 65.6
